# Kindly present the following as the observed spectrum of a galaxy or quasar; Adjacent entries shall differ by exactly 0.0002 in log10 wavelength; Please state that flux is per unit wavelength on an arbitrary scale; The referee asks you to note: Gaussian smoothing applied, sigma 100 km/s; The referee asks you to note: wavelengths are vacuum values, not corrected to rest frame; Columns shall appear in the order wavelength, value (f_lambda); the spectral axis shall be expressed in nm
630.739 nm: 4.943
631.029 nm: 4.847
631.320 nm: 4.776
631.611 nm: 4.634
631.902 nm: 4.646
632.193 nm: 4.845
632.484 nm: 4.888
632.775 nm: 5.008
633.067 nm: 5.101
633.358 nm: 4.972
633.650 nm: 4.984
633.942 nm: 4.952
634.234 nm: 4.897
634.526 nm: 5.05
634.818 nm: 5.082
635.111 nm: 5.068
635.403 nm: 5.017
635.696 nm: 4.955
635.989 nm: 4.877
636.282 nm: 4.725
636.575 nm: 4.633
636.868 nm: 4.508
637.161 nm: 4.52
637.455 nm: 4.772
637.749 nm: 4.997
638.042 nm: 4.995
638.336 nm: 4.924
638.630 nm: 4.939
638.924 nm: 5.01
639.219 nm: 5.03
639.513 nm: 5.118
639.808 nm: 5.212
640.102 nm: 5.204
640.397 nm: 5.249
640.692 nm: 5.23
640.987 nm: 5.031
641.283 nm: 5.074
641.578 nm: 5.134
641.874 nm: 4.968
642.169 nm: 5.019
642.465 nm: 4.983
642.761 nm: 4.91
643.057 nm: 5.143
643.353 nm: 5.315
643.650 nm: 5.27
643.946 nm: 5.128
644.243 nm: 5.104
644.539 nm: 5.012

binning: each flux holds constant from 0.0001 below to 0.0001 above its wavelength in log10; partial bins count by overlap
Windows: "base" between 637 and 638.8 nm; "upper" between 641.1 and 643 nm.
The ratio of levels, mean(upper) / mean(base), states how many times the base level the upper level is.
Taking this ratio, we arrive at 1.03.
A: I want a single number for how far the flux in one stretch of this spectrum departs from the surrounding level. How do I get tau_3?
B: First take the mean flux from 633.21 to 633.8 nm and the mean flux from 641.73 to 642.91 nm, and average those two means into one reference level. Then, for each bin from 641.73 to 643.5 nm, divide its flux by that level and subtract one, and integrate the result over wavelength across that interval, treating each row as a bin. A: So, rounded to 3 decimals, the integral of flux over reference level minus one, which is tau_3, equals 0.029 nm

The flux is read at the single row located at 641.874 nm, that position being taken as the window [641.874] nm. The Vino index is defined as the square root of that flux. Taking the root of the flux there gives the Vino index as 2.23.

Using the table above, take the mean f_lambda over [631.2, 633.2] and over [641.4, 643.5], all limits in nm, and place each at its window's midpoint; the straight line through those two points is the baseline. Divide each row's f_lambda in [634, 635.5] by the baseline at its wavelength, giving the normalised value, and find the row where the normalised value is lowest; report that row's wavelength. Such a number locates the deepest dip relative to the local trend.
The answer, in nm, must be 634.234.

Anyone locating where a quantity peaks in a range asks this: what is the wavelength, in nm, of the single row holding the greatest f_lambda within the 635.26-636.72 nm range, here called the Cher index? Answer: 635.403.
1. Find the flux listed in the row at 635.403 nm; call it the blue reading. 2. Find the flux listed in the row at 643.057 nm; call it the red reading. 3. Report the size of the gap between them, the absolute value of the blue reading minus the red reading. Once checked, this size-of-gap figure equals 0.13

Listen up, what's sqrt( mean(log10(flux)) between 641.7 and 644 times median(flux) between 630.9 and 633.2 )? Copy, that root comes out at 1.85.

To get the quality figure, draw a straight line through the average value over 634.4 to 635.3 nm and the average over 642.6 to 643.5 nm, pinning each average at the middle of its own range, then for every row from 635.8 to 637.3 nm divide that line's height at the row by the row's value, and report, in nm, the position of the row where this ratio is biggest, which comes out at 636.868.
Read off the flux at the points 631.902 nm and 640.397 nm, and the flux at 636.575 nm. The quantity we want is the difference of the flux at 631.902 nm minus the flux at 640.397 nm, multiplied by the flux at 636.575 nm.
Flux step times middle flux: -2.8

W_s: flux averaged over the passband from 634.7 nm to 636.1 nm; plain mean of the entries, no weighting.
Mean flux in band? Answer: 5.00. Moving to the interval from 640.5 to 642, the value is 5.09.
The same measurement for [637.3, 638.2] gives 4.92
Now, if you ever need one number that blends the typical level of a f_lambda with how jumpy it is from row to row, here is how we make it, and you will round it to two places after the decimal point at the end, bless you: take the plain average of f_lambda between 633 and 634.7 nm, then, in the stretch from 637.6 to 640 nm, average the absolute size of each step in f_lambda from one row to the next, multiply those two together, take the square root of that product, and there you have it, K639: 0.51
